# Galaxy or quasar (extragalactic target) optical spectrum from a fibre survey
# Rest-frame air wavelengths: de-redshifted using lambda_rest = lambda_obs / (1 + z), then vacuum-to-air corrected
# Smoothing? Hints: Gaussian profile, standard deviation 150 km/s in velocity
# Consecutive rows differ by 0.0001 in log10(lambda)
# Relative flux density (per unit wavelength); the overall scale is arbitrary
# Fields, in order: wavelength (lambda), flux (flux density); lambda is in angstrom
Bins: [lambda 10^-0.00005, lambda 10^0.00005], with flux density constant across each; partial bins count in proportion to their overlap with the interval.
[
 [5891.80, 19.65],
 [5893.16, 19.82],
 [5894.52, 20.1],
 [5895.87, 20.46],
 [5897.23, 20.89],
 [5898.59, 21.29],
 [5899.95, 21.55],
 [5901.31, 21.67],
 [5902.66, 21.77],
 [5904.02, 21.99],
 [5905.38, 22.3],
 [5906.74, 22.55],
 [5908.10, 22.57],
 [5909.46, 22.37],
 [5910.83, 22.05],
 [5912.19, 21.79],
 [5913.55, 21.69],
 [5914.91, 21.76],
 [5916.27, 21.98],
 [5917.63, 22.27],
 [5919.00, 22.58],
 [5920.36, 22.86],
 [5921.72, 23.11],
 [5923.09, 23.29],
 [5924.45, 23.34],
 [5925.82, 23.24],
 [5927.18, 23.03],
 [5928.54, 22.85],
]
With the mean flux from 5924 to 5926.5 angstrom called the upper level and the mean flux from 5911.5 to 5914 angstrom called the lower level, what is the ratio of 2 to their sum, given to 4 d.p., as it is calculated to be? 0.0444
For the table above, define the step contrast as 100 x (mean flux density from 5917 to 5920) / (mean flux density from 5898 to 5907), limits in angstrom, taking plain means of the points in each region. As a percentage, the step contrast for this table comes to 103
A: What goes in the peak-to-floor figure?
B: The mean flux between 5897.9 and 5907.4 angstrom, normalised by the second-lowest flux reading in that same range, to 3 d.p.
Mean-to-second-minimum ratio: 1.015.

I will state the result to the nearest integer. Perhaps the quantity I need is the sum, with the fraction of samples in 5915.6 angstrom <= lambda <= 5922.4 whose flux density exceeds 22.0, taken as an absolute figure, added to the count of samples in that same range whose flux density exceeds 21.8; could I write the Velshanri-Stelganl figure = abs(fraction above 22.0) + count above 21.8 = 6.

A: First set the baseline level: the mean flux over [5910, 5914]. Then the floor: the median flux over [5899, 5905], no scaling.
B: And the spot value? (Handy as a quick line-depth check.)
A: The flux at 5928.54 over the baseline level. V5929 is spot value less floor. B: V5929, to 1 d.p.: -20.7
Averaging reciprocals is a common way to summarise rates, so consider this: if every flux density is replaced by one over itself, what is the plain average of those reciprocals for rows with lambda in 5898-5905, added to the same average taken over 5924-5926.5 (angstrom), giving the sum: 0.089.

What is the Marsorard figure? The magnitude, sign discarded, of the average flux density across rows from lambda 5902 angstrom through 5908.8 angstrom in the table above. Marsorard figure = 22.2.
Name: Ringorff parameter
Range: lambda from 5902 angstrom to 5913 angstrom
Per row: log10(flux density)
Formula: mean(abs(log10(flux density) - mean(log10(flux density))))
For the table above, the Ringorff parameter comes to 0.005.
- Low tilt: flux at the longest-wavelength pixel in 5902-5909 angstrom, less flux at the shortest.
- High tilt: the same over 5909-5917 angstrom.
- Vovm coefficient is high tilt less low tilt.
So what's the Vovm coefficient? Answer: -1.2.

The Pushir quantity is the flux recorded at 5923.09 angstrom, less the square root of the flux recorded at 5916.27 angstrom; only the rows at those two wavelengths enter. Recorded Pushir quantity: 18.6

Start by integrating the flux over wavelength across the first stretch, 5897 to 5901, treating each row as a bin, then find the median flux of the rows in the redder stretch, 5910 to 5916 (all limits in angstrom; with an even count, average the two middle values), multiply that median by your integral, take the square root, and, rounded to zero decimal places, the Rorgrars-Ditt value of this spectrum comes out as 43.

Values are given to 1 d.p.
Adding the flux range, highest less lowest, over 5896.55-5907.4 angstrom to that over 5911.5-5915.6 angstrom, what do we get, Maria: 1.8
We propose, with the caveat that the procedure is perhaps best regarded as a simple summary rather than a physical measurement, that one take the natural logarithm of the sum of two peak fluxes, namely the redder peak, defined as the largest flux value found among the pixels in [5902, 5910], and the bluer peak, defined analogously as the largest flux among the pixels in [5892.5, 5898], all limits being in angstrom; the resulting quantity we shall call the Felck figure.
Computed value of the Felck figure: 3.772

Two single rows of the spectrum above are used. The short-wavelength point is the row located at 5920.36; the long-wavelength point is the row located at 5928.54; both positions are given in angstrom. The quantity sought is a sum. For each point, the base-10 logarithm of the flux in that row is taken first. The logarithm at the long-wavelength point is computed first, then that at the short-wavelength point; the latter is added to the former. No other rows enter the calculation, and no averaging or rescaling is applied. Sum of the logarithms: 2.72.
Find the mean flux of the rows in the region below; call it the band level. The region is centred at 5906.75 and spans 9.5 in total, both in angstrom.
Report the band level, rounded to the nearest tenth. 22.2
